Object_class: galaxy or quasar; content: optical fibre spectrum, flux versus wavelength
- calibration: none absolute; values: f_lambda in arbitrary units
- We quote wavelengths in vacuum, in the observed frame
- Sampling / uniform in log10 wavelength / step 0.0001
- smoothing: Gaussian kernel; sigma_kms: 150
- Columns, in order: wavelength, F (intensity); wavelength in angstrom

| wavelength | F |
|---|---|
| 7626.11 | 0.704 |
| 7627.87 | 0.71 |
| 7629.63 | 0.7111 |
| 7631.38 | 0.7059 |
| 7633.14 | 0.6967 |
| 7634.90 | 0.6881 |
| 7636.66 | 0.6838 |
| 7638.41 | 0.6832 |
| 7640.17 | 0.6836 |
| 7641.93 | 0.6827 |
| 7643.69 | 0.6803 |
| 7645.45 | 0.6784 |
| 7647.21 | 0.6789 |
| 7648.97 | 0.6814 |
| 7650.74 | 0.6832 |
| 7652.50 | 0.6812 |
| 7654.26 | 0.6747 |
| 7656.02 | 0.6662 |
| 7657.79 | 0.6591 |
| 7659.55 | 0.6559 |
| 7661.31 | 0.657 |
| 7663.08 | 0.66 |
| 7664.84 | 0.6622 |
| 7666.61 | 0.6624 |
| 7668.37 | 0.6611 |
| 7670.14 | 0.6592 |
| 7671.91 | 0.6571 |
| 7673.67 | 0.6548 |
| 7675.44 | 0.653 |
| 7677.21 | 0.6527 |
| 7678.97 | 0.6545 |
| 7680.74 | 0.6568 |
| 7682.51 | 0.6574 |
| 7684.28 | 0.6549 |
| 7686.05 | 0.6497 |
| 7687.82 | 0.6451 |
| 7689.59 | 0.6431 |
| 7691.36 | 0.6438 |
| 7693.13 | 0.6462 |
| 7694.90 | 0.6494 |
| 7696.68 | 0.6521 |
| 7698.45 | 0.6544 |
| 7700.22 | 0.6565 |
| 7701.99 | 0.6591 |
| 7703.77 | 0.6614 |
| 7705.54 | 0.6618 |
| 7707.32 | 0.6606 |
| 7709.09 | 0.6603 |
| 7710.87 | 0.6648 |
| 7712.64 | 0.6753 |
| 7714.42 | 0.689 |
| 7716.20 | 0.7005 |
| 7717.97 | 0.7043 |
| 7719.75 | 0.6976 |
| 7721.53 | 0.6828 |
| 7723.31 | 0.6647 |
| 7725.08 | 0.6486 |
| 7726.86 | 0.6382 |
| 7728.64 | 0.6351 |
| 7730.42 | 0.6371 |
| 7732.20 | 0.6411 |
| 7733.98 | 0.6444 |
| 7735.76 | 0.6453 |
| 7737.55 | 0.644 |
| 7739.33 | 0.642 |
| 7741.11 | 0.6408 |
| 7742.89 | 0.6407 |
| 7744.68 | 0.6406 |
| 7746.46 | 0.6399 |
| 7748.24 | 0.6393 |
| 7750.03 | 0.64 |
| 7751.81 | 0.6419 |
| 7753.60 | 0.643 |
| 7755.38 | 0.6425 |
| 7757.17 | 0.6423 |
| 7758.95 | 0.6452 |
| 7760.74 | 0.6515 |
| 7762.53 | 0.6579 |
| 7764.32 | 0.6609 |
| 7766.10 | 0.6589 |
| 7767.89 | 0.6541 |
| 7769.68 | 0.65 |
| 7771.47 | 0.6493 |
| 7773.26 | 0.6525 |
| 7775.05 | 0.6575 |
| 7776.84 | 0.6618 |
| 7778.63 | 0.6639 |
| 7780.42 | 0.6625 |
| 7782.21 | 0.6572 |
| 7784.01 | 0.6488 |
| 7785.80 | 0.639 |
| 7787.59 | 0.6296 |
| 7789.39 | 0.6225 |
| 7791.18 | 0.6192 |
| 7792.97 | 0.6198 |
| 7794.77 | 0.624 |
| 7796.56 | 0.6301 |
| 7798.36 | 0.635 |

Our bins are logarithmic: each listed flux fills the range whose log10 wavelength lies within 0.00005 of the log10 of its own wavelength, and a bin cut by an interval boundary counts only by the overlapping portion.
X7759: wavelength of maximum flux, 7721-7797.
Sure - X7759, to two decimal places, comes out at 7721.53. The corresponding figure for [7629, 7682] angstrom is 7629.63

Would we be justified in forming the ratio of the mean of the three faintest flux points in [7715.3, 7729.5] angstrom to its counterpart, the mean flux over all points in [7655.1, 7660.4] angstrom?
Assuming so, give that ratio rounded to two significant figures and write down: 0.97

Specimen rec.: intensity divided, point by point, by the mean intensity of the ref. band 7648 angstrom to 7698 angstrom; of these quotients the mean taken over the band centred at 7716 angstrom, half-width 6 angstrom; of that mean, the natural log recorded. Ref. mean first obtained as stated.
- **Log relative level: 0.04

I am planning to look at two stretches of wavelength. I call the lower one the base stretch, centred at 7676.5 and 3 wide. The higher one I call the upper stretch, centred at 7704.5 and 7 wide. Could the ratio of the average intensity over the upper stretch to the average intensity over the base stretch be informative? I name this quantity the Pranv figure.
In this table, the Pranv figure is 1.01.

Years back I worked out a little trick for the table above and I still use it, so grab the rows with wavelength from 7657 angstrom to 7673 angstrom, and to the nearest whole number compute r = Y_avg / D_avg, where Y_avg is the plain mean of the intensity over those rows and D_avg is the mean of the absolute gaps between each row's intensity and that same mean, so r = 355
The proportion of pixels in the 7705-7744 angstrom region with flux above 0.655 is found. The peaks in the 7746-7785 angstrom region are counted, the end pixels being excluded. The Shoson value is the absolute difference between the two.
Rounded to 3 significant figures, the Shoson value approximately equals 2.50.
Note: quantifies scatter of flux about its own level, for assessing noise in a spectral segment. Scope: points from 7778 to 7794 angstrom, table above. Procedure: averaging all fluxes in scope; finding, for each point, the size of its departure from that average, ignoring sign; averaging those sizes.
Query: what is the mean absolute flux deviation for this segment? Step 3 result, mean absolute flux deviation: 0.016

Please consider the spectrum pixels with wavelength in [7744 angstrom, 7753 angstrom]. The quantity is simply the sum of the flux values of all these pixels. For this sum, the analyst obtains 3.2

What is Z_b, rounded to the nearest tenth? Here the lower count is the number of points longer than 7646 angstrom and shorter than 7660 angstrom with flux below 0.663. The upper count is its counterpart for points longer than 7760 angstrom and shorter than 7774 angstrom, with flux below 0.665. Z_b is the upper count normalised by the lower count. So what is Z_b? 4.0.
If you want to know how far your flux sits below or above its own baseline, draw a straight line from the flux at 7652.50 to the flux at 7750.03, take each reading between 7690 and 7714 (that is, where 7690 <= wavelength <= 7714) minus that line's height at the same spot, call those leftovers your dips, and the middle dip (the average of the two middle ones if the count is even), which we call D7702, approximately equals -0.001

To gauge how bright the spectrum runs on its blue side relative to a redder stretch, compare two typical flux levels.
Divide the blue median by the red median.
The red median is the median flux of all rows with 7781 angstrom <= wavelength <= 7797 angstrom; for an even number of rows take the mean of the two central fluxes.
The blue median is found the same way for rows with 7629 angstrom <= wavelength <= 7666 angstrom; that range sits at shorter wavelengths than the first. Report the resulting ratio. 1.08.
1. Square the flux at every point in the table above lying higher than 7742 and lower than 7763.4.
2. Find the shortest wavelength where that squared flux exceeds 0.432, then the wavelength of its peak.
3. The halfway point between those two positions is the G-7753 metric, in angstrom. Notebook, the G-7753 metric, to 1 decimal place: 7762.5 angstrom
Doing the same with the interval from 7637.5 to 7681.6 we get 7639.3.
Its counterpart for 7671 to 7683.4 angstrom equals 7682.5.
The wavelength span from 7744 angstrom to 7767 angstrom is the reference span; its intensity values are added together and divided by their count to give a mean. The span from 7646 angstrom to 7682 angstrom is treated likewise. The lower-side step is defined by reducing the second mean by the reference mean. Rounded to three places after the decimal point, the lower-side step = 0.017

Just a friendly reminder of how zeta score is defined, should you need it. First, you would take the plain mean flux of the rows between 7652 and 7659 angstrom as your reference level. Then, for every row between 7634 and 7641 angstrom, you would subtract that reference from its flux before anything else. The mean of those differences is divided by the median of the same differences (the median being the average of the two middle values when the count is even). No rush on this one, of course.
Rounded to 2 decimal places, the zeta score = 1.07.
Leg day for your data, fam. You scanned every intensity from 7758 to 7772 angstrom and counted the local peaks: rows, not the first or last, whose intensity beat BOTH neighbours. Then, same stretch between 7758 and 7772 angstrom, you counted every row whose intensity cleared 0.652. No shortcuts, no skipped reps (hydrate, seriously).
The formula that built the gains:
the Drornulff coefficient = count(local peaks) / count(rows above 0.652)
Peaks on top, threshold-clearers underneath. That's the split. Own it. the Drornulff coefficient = 0.25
